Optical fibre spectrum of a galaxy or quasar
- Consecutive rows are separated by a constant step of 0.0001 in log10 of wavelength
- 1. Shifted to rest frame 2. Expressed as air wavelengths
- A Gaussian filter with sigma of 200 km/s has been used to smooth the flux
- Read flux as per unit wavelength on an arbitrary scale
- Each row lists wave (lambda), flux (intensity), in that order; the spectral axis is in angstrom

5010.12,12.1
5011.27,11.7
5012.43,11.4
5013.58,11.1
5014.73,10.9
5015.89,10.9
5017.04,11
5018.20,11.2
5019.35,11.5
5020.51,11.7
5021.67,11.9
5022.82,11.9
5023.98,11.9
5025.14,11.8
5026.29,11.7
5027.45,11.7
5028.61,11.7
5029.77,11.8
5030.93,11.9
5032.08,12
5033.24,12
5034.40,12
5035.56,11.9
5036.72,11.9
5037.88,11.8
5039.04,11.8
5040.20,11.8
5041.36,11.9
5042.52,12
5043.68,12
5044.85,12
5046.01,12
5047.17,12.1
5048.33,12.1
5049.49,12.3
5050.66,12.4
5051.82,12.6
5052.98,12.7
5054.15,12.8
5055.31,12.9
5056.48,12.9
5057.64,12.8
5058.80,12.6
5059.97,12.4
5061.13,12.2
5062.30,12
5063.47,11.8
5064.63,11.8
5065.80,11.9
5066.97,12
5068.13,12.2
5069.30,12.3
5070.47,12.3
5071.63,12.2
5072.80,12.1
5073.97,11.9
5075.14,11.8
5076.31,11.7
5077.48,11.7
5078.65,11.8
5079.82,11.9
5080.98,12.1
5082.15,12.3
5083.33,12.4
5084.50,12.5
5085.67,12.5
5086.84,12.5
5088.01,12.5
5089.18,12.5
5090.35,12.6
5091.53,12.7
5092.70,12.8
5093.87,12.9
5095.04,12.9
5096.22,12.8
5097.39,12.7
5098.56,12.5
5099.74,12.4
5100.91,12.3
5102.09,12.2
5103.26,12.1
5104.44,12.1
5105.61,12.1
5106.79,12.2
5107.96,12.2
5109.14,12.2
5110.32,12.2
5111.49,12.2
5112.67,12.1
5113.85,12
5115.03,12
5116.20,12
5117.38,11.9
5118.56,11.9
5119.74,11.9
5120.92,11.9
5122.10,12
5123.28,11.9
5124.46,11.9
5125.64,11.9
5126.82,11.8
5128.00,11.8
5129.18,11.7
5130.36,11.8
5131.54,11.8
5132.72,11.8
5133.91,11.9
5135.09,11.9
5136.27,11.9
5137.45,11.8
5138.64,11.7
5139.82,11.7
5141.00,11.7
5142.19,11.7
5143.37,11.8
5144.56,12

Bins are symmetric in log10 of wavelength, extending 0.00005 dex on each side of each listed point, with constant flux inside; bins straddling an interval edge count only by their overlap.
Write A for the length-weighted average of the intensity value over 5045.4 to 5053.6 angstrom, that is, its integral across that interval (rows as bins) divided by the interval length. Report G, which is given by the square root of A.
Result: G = 3.51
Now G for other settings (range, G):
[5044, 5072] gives 3.51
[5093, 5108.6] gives 3.52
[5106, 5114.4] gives 3.49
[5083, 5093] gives 3.54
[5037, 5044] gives 3.45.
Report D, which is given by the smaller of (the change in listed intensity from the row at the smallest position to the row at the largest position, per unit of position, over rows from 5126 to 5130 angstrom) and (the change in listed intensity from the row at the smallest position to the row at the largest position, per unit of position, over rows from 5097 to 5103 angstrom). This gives -0.11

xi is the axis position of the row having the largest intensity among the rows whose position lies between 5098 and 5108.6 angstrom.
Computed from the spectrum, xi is 5098.56 angstrom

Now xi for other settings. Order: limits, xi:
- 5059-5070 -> 5059.97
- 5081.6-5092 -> 5091.53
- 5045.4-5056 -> 5055.31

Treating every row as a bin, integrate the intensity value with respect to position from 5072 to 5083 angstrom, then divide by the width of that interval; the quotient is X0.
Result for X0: 11.9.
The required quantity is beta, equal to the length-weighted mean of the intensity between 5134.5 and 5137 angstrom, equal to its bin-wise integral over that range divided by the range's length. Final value 11.9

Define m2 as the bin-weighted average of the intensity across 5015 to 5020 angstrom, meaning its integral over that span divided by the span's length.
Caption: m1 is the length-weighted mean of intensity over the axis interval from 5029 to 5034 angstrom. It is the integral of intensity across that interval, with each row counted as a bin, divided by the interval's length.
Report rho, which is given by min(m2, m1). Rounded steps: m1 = 11.9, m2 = 11.1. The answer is 11.1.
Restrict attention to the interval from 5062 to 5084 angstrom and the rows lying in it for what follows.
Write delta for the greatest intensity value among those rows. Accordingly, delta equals 12.4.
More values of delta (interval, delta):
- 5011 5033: 12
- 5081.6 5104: 12.9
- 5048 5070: 12.9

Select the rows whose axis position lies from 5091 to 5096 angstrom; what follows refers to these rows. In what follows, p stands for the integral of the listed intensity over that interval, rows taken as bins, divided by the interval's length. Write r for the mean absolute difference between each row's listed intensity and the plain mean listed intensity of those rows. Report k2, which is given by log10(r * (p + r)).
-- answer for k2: -0.01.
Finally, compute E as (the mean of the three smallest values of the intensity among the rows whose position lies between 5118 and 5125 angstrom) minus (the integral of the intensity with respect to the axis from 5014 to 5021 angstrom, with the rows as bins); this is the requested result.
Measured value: -66.5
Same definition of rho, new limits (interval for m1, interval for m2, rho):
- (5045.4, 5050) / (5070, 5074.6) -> 12.1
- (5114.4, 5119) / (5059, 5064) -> 12.0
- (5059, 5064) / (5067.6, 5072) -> 12.1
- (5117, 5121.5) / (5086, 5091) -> 11.9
